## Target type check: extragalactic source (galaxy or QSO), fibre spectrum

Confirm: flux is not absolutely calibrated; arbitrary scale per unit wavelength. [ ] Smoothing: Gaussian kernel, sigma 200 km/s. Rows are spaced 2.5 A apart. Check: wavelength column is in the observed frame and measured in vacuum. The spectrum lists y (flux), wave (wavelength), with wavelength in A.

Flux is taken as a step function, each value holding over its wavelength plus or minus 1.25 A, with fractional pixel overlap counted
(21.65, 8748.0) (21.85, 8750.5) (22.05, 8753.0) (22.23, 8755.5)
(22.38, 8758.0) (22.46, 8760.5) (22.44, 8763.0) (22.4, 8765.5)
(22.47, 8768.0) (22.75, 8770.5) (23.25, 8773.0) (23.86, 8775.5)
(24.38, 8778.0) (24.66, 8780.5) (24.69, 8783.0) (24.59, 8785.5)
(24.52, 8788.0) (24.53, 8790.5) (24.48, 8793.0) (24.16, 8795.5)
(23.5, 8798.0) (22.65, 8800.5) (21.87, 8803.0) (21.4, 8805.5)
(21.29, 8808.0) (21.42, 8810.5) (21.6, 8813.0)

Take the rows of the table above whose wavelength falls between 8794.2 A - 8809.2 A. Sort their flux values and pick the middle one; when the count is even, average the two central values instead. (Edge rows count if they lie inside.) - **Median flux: 22.3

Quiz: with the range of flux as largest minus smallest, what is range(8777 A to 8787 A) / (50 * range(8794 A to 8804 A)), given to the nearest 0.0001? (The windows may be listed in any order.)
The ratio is 0.0027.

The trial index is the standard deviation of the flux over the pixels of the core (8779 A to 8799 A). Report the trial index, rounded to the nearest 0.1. 0.4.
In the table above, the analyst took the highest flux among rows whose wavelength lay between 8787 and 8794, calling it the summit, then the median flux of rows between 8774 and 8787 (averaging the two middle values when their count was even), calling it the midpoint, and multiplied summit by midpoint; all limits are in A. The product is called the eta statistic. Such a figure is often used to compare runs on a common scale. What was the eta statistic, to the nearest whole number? 603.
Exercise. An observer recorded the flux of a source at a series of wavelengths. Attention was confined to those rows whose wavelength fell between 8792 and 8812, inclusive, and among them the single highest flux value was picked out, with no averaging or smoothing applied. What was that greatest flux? 24.48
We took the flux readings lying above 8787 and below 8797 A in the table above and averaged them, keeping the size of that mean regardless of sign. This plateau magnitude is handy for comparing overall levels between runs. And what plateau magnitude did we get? 24.4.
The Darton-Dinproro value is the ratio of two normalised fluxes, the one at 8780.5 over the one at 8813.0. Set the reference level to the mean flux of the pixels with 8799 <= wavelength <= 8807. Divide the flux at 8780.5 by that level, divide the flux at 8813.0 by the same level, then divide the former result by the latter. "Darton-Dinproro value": 1.14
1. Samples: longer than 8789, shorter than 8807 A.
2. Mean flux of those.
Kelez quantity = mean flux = 23.2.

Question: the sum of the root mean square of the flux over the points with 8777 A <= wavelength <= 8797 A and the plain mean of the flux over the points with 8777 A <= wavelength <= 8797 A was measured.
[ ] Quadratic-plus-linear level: 49.0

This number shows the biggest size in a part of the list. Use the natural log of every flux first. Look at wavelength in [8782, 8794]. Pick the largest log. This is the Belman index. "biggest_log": 3.21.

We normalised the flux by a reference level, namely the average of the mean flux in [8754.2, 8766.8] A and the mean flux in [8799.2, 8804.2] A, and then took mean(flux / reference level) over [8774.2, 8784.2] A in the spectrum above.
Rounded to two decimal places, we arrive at 1.09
